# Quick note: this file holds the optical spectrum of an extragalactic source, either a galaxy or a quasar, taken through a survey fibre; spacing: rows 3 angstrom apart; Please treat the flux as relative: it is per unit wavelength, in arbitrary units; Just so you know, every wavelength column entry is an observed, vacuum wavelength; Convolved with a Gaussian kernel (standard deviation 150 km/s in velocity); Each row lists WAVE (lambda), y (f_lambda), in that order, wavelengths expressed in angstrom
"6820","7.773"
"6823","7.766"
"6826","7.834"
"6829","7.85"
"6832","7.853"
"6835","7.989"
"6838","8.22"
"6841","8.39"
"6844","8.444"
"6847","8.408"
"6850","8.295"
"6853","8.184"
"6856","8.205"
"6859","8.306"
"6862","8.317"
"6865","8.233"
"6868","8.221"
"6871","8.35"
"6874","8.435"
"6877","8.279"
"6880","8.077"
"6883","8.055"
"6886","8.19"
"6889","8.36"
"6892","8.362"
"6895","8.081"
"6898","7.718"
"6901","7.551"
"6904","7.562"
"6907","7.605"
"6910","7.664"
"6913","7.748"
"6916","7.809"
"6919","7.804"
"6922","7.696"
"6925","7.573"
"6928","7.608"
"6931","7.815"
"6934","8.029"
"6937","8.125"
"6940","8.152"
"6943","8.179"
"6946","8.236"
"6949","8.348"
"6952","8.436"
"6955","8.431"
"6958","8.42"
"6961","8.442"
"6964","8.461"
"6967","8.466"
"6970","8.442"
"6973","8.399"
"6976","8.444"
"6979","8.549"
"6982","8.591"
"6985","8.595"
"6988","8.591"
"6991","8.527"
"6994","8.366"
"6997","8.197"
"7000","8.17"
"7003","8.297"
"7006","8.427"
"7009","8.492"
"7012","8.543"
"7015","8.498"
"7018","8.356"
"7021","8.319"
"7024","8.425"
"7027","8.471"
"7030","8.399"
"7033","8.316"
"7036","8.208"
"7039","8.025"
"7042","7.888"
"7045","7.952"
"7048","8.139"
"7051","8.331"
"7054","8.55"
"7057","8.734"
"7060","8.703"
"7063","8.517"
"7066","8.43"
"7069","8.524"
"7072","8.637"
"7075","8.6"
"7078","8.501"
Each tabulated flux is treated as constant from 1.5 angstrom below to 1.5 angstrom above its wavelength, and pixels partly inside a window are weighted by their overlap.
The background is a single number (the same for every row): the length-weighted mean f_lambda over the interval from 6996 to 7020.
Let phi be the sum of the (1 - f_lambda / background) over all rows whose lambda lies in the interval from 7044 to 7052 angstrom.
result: 0.08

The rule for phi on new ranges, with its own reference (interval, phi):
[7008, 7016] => -0.05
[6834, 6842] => 0.06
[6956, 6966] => -0.02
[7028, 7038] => 0.02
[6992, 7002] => 0.05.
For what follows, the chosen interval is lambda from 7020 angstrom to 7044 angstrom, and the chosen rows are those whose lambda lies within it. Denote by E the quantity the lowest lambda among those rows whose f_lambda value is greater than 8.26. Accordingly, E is 7021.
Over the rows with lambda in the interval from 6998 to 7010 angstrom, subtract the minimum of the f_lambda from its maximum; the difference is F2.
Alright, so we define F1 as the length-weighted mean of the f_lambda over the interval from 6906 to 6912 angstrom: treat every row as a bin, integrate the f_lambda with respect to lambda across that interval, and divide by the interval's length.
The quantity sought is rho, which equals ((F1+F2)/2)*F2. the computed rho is 1.3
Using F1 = 7.65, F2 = 0.3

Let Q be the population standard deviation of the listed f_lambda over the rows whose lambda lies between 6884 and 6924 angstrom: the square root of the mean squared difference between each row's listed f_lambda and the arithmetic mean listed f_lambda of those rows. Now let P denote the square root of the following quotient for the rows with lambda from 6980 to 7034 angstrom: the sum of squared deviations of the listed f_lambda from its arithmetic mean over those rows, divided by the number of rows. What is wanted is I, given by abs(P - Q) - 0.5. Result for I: -0.35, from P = 0.13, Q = 0.28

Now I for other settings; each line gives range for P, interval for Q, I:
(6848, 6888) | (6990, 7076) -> -0.39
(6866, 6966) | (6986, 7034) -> -0.31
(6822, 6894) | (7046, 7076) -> -0.47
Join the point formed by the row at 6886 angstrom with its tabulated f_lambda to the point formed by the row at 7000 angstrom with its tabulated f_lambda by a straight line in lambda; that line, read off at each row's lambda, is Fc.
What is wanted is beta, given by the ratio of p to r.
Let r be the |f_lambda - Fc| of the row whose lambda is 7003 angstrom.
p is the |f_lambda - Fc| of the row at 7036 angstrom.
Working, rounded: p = 0.04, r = 0.13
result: 0.35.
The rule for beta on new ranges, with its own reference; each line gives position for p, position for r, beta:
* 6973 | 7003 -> 1.76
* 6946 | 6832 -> 0.16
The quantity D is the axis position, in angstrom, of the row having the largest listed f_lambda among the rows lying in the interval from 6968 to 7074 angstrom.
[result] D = 7057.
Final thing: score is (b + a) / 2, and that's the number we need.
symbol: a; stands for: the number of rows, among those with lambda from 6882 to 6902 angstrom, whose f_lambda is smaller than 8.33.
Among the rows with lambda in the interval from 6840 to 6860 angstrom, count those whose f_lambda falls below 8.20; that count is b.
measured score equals 3.0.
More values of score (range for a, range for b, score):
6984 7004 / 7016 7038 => 1.5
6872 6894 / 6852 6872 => 2.5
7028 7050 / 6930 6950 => 5.5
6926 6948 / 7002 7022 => 3.5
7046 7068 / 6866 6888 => 2.0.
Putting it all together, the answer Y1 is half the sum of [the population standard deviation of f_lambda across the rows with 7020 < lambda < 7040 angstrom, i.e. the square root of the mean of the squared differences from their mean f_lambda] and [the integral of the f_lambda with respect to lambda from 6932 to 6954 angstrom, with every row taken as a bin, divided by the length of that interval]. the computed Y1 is 4.18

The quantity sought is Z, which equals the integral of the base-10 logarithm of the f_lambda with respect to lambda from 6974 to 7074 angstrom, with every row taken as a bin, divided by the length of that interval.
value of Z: 0.924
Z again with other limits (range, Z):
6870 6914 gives 0.903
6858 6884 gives 0.917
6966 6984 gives 0.929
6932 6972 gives 0.920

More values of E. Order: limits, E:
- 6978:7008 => 6979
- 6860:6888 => 6862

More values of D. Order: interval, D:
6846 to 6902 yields 6874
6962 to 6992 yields 6985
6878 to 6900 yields 6892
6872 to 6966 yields 6964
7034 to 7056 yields 7054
